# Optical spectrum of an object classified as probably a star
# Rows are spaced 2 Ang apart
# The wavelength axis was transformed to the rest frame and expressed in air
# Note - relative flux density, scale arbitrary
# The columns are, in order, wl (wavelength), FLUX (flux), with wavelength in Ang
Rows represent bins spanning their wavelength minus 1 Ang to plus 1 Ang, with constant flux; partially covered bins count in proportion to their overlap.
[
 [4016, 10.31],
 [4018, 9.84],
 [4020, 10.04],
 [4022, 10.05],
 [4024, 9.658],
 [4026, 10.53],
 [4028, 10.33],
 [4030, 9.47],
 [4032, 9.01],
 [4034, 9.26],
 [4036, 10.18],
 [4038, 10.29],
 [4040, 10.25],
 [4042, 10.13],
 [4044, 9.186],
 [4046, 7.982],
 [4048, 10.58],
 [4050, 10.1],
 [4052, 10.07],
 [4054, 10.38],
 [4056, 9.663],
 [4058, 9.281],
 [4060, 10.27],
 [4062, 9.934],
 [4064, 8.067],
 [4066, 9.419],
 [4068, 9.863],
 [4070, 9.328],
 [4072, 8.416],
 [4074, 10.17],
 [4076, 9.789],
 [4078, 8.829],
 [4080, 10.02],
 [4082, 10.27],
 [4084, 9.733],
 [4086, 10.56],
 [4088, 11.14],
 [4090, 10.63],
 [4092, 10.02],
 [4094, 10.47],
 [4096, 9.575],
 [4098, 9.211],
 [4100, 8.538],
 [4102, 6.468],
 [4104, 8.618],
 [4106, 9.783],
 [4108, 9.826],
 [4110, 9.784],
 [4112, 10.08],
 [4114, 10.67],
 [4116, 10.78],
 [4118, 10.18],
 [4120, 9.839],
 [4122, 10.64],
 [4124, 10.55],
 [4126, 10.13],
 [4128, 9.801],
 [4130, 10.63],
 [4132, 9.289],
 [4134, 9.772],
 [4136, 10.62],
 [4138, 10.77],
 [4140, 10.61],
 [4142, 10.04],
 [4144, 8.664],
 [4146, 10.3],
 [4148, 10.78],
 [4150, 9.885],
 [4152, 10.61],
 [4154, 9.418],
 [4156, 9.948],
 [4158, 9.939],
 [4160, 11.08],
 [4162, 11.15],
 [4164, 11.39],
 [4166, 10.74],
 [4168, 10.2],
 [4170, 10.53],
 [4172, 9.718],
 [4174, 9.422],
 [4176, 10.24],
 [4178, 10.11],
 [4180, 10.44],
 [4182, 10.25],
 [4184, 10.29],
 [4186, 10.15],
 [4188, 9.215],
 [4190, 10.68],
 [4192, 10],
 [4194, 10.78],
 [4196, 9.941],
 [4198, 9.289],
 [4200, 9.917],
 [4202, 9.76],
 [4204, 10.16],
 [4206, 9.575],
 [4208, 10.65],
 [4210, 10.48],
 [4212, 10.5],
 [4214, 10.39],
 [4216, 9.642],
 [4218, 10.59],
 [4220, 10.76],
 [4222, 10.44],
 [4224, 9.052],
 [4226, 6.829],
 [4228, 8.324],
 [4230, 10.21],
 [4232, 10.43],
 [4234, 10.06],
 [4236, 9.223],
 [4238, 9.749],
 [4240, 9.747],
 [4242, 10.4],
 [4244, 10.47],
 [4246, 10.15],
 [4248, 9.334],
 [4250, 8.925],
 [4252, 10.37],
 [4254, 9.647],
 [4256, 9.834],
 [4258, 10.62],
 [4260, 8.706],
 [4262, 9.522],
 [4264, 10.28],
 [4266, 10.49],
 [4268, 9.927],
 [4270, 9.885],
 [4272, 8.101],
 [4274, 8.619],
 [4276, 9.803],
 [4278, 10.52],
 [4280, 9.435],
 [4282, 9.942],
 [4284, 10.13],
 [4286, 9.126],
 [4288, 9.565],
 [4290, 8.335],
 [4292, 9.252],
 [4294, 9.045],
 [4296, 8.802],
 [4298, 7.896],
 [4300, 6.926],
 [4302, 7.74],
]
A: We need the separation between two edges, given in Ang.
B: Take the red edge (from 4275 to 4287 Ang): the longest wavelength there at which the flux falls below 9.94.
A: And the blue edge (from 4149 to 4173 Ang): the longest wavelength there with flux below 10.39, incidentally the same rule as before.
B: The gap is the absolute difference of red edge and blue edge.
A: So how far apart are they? 114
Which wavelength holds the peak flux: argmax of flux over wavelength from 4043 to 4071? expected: 4048 Ang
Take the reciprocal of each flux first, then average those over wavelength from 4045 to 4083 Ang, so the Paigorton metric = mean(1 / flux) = 0.105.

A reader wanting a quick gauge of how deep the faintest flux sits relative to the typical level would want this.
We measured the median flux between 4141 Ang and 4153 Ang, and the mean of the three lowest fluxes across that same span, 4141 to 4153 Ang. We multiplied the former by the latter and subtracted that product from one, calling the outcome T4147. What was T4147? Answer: -96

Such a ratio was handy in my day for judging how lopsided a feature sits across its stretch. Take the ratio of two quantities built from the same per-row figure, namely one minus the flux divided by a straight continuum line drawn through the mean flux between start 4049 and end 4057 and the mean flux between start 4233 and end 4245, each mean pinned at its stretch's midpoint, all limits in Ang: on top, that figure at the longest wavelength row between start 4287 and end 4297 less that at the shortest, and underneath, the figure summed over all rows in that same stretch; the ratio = 0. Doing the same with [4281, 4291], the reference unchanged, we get 1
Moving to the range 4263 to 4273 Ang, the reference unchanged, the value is 2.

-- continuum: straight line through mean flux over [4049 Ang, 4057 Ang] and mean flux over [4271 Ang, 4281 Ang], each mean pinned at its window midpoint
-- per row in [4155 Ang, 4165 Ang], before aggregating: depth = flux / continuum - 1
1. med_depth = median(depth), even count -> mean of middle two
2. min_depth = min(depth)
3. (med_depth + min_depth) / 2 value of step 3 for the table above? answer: 0.084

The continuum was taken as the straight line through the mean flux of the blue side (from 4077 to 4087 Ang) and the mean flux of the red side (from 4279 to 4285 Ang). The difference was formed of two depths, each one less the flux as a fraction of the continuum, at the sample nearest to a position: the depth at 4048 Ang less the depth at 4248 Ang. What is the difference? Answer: -0.12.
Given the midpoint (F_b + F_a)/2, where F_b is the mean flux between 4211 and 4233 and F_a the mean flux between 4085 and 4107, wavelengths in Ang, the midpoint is 9.6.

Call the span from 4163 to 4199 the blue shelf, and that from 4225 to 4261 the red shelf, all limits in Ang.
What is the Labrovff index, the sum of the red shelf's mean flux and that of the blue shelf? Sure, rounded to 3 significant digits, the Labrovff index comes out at 19.8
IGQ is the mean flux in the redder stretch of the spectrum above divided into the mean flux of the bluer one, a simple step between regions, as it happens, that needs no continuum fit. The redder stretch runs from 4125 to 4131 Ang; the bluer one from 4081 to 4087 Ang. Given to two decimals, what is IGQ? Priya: 1.00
